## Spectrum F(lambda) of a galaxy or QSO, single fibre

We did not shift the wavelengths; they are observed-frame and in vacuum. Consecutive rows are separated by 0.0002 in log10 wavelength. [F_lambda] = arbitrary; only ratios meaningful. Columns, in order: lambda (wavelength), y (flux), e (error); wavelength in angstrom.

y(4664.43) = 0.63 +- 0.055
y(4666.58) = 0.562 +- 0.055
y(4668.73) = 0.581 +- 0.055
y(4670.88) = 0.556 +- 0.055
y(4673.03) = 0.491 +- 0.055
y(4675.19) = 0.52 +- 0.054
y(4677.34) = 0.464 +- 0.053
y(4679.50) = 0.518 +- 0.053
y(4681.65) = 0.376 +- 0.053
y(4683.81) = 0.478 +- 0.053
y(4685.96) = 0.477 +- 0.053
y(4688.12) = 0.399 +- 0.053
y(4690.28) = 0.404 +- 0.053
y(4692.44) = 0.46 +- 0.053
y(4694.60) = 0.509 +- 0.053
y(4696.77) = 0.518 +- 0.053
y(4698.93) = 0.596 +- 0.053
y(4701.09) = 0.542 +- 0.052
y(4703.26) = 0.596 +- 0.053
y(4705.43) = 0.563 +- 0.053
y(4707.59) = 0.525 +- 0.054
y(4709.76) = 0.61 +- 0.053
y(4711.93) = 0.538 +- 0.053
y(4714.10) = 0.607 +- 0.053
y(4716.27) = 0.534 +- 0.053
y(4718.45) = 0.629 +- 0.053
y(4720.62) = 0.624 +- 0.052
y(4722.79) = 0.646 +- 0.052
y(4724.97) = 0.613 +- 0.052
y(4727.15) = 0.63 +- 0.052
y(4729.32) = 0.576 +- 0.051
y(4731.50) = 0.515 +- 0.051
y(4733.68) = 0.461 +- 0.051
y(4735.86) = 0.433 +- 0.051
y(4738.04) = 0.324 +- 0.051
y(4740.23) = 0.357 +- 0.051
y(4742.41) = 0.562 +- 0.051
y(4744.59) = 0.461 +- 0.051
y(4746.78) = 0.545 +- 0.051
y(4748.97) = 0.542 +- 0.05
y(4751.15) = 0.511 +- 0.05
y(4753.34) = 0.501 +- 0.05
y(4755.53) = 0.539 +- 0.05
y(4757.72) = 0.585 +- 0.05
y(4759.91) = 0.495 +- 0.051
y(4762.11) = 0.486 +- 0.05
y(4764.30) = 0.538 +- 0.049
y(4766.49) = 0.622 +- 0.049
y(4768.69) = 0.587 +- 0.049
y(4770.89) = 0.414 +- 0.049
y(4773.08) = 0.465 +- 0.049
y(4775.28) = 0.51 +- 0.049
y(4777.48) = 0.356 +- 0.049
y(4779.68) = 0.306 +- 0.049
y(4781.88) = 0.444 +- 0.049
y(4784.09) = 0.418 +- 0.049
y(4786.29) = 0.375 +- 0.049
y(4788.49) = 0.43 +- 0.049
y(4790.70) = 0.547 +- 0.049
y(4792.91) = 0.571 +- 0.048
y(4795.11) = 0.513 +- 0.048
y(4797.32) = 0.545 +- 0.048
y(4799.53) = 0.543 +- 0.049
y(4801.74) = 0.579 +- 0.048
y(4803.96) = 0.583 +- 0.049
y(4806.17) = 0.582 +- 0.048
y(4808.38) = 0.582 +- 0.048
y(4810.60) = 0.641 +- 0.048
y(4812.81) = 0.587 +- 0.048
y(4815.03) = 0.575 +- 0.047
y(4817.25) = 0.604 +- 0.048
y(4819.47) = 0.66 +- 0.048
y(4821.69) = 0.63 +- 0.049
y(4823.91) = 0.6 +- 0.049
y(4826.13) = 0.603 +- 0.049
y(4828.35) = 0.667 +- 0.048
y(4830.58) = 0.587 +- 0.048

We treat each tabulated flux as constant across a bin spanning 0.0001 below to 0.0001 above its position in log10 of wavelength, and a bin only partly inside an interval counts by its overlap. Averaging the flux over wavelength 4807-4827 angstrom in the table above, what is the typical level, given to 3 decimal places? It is 0.609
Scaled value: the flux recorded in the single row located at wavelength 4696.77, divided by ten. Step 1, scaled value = 0.0518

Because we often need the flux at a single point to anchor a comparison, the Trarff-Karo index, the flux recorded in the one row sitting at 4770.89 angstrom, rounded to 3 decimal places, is 0.414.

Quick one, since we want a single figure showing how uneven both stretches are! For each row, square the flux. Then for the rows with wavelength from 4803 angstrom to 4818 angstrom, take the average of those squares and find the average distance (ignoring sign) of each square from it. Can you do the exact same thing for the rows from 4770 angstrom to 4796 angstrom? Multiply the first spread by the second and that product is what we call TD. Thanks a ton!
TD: 0.0011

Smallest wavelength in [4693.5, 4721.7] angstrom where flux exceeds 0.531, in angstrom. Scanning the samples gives 4698.93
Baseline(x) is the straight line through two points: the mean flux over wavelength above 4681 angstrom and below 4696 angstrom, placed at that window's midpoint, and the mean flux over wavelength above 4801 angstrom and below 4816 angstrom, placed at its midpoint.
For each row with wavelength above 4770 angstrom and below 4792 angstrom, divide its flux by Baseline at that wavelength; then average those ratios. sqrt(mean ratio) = 0.88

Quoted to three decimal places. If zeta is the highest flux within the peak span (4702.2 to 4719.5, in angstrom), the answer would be 0.629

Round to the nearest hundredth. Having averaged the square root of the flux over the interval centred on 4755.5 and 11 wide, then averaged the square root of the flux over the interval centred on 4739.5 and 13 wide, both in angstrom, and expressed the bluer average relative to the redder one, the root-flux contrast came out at 0.90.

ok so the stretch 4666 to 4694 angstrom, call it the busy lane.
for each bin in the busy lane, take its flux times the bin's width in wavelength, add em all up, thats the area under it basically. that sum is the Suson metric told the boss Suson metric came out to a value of 13.5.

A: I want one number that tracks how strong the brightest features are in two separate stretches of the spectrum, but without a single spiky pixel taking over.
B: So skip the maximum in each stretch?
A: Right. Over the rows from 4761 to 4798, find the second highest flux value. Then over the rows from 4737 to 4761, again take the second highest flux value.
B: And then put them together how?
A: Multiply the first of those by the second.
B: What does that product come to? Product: 0.330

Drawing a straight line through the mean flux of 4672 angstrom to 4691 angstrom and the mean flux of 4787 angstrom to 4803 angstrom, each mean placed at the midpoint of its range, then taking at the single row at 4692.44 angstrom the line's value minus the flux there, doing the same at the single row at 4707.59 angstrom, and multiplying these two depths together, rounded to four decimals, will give -0.0003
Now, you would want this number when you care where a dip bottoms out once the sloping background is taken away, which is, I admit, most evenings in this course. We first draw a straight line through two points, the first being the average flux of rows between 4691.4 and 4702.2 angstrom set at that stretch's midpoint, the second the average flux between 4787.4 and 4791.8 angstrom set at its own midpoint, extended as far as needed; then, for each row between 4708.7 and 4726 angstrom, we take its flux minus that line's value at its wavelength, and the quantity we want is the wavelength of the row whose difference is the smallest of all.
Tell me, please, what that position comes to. 4716.27 angstrom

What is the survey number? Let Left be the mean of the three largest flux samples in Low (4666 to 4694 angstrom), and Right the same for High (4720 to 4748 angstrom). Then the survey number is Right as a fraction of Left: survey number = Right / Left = 1.12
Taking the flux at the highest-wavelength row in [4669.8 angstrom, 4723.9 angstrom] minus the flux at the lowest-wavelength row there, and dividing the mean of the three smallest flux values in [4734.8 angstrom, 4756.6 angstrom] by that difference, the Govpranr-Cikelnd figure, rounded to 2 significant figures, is 4.1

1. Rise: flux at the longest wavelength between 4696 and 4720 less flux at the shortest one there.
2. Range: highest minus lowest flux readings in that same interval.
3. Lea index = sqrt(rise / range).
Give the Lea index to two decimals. 1.00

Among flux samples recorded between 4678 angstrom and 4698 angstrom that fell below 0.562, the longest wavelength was 4696.77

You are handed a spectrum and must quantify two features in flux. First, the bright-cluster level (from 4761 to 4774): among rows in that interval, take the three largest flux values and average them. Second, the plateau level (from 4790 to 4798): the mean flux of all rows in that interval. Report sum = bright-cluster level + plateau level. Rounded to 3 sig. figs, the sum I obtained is 1.13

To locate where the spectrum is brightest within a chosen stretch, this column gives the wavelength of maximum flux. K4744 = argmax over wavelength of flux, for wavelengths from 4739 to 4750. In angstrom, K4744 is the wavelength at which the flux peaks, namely 4742.41 angstrom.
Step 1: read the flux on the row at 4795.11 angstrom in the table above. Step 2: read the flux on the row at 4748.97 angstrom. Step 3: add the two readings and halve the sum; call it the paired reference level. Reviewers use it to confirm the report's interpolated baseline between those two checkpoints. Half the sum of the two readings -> 0.53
